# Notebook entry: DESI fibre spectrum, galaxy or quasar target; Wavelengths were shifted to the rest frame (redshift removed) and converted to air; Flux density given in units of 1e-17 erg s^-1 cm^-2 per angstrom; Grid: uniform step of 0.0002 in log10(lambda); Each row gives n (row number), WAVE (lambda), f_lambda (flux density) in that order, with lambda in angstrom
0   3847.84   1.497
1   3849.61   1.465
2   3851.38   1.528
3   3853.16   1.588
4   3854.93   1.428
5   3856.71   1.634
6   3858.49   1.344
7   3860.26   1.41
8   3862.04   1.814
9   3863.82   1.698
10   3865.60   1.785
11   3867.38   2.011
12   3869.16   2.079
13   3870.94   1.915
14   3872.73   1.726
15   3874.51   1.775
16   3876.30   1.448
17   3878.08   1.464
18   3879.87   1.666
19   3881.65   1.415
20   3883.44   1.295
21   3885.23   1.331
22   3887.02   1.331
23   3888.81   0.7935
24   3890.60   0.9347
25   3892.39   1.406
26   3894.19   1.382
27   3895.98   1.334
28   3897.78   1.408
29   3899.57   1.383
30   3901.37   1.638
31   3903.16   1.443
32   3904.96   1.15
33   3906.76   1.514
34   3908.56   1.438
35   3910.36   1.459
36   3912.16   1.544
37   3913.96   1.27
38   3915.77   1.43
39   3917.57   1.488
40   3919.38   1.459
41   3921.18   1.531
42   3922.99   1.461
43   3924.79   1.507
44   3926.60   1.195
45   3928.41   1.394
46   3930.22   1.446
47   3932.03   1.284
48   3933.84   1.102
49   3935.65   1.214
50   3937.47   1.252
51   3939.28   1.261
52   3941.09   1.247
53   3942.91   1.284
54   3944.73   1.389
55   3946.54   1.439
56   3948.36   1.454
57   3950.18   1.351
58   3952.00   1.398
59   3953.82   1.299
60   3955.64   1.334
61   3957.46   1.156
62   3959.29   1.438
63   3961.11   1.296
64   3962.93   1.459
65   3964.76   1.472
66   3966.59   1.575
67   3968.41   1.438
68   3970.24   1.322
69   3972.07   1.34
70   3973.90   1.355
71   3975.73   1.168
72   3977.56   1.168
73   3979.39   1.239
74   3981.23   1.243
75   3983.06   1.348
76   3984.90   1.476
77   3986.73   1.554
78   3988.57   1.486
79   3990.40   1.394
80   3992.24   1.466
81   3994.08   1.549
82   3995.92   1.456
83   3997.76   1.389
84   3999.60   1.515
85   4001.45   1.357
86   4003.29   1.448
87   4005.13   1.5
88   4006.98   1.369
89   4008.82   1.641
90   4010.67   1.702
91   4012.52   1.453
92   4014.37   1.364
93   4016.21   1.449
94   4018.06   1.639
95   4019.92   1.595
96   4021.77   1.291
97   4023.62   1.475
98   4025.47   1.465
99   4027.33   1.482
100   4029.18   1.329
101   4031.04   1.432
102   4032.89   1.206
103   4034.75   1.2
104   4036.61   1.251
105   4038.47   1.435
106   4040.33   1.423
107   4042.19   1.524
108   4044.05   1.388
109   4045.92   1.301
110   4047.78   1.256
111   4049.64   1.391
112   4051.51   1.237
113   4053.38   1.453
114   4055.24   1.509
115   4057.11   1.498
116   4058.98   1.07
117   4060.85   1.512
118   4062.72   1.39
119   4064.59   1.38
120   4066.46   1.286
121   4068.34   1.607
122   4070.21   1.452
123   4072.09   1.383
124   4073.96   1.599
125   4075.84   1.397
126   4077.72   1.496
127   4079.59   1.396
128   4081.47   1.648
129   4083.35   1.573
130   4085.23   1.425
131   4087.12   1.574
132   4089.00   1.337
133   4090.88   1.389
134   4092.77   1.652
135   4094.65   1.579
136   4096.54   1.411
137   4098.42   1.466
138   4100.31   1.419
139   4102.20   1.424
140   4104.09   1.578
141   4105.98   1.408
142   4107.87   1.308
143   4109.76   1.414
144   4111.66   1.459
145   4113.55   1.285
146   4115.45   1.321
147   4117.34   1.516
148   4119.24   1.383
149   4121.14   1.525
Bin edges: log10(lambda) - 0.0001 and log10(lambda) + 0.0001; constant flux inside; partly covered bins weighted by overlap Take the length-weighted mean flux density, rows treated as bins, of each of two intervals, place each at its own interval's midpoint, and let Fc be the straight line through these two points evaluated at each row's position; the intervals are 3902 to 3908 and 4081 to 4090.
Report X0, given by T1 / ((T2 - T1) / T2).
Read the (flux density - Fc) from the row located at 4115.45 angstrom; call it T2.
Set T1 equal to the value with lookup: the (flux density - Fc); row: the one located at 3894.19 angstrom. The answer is 0.00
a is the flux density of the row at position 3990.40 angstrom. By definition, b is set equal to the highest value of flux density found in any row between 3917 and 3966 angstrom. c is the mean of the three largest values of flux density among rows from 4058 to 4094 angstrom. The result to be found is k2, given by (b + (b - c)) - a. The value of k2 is 0.03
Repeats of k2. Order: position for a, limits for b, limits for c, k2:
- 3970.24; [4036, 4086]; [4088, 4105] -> 0.37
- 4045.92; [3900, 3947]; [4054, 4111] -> 0.34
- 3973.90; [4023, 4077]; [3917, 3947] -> 0.35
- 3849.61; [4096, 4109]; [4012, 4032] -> 0.12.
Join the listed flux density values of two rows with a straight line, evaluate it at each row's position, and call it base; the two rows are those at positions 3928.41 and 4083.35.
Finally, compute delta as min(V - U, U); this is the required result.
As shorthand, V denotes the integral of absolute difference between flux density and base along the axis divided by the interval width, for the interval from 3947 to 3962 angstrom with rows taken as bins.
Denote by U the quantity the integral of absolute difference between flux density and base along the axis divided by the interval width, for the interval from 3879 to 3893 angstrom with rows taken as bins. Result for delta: -0.10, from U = 0.19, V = 0.093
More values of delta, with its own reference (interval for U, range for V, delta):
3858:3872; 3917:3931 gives -0.35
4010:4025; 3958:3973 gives -0.03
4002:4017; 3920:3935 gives 0.03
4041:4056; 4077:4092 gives -0.04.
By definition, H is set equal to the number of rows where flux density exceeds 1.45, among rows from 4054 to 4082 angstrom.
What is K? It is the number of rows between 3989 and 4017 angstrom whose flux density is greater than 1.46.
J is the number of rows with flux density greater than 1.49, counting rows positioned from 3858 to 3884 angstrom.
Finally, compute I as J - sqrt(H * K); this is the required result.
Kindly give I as 2.1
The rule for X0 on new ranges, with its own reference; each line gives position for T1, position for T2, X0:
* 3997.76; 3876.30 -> -0.03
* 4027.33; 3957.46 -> 0.02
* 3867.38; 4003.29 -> 0.00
